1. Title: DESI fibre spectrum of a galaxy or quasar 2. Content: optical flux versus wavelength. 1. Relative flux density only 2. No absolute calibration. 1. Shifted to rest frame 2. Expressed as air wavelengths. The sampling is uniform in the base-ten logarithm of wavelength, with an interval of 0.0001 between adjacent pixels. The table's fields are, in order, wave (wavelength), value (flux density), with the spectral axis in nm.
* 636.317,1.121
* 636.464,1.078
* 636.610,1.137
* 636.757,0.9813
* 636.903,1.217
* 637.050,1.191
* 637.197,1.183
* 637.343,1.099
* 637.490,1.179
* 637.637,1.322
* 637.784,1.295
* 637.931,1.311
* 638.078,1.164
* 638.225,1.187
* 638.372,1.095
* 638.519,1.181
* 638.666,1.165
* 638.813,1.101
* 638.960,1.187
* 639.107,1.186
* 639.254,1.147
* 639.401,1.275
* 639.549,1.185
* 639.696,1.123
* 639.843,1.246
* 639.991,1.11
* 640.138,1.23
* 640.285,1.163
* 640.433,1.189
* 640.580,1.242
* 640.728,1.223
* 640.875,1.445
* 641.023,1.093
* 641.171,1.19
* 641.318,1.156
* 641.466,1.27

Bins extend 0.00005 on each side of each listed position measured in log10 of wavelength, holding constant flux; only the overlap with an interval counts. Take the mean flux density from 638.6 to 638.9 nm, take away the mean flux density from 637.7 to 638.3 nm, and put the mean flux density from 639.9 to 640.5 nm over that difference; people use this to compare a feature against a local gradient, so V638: -11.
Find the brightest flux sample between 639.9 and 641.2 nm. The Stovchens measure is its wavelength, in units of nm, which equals 640.875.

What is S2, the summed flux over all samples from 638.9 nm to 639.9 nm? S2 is 8.35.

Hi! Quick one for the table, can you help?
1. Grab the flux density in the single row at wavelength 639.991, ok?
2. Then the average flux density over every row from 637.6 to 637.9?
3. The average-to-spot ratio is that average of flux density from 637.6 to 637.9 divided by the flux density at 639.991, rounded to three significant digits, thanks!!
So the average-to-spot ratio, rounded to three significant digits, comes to 1.18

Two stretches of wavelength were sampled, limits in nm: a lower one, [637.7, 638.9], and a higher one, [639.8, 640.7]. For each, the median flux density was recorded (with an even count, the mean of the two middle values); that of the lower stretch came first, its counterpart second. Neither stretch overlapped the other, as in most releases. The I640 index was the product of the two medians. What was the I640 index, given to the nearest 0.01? 1.42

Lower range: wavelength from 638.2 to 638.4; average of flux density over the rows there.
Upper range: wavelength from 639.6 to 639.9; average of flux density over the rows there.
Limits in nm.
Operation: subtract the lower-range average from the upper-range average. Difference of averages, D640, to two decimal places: 0.04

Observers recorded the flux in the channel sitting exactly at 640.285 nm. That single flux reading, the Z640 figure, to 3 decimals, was 1.163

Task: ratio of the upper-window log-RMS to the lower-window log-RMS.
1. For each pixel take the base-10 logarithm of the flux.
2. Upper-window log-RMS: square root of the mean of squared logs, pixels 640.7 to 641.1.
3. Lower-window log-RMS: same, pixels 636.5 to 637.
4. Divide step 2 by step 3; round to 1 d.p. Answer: 1.8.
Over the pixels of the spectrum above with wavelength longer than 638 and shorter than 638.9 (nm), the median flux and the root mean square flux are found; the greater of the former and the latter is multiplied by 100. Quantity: 116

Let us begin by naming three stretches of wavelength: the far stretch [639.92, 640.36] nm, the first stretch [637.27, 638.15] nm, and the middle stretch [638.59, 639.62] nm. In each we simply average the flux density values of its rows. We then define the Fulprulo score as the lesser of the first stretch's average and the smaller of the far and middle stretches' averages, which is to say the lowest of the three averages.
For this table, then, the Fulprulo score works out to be 1.17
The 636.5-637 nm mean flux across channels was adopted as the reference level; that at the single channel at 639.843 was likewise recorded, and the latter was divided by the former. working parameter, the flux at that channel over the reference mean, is 1.12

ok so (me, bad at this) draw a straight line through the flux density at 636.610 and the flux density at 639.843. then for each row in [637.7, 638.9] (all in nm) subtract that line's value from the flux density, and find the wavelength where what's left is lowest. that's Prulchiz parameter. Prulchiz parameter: 638.813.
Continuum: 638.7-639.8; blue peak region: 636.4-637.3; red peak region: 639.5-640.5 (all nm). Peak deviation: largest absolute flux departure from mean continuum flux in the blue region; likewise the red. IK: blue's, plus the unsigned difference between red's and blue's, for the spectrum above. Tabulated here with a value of 0.31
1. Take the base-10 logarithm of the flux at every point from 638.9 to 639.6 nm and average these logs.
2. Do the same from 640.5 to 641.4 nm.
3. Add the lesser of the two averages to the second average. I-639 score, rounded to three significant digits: 0.164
